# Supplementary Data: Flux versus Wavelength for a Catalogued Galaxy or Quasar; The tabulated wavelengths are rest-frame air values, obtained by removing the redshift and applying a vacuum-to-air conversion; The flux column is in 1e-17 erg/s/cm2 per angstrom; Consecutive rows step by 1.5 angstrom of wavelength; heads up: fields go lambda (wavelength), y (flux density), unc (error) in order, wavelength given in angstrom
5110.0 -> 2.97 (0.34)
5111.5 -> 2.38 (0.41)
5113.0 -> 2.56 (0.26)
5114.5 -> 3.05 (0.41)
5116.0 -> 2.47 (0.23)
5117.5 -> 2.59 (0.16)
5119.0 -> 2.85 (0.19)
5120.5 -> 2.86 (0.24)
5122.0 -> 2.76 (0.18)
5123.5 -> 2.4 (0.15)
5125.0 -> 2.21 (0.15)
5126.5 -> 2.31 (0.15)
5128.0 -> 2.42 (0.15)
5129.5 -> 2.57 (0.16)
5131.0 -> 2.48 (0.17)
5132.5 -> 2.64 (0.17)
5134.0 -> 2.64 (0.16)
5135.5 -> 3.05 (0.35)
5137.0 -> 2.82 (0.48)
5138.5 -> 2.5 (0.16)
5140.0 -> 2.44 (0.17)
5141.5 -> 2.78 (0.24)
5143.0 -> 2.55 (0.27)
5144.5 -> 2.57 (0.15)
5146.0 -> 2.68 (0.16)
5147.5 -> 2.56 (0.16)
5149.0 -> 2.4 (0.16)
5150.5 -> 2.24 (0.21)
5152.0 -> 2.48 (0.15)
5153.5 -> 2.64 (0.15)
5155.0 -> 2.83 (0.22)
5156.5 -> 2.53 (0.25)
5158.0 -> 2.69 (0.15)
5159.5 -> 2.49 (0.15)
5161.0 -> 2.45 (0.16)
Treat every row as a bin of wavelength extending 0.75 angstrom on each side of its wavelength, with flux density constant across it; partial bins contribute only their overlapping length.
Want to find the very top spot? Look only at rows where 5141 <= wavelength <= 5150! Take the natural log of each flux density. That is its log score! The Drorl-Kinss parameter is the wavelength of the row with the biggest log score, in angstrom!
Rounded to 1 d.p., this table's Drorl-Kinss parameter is 5141.5 angstrom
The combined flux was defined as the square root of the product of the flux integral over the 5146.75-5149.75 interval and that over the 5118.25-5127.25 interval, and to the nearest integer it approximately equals 13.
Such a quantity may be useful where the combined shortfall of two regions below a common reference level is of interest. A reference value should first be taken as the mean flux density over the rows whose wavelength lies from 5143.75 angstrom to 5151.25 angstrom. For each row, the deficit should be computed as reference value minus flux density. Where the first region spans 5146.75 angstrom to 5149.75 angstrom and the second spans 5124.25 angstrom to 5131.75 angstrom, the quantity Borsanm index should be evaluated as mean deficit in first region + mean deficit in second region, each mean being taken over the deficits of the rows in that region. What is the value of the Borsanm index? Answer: 0.102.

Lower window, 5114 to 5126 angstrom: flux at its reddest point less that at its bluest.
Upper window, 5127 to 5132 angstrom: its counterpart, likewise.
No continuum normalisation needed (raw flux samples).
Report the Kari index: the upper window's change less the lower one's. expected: 0.90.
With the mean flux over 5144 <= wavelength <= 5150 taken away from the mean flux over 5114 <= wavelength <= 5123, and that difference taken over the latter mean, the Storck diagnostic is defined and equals 0.08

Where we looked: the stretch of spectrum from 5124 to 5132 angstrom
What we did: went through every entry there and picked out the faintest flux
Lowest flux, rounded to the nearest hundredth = 2.21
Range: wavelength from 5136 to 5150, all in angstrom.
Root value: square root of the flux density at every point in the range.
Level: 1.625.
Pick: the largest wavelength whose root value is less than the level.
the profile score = 5149.0 angstrom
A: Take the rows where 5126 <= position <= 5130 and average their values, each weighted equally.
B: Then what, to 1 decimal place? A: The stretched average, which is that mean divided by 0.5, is 4.9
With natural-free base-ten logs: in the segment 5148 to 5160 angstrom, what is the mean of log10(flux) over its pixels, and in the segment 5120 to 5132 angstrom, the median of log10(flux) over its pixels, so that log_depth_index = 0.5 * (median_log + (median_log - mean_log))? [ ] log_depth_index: 0.187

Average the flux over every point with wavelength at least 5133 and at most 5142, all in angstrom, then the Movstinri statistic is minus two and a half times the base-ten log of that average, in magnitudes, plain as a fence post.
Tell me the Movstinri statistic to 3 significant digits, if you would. -1.08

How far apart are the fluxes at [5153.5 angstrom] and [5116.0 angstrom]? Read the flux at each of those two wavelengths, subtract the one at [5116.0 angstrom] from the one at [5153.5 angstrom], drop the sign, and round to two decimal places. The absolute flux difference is 0.17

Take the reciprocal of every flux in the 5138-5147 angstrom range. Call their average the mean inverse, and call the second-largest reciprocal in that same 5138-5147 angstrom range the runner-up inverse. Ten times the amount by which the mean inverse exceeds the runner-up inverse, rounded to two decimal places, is -0.13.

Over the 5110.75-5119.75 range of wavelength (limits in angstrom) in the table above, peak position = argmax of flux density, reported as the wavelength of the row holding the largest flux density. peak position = 5114.5 angstrom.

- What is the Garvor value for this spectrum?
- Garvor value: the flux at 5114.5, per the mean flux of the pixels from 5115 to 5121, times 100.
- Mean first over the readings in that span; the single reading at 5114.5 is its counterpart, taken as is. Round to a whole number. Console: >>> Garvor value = 113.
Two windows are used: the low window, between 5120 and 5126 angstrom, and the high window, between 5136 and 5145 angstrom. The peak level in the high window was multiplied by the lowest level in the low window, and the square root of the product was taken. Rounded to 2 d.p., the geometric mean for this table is 2.50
